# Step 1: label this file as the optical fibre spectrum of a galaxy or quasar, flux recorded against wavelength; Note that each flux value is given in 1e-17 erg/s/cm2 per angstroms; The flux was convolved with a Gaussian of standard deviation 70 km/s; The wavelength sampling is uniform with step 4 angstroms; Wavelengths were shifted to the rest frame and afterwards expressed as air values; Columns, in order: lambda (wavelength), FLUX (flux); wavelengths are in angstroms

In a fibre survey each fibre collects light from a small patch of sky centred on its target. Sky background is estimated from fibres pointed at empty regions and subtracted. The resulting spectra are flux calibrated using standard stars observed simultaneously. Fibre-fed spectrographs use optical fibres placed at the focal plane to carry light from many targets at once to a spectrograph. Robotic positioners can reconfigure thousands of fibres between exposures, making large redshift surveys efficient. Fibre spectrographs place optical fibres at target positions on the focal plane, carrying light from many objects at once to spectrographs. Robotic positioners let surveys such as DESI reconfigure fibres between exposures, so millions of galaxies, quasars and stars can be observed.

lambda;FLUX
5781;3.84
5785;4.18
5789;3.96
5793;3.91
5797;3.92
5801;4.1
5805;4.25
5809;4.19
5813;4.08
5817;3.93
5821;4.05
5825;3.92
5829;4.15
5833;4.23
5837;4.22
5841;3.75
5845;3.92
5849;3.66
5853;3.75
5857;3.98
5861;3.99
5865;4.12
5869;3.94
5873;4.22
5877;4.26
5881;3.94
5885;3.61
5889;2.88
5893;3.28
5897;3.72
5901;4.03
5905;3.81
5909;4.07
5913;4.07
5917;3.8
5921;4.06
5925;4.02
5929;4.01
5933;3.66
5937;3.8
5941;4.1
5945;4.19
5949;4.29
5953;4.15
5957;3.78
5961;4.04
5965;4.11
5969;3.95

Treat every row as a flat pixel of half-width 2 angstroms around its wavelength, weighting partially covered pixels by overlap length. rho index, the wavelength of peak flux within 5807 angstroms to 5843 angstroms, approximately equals 5833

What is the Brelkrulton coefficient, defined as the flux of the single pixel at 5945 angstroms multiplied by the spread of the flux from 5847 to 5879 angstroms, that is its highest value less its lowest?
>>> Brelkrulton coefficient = 2.5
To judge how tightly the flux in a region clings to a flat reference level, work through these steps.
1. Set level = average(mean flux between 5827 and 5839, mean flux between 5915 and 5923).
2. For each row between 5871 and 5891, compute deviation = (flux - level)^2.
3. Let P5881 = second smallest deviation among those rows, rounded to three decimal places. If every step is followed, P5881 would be 0.024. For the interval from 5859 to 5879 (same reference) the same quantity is 0.006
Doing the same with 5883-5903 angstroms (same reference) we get 0.119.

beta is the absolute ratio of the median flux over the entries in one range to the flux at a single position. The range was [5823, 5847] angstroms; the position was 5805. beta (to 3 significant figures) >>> 0.949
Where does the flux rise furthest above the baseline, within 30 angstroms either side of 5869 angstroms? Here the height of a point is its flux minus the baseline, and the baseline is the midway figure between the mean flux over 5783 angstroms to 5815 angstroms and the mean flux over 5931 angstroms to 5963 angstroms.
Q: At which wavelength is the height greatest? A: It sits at 5877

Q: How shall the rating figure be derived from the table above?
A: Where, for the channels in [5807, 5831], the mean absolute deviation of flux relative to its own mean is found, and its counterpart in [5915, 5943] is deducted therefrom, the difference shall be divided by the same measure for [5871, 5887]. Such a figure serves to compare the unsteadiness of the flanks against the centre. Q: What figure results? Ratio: -0.25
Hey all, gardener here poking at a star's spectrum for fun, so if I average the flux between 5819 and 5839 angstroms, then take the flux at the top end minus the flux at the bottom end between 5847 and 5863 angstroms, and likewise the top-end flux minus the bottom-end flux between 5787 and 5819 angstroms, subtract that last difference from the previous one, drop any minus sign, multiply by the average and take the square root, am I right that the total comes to 1.2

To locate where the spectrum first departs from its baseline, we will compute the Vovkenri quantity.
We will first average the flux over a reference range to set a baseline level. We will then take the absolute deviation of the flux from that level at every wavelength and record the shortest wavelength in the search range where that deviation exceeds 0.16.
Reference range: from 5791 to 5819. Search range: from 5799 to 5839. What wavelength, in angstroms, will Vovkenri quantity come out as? 5805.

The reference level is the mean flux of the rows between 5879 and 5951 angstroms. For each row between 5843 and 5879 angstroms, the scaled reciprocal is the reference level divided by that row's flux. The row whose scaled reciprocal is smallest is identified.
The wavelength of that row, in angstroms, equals 5877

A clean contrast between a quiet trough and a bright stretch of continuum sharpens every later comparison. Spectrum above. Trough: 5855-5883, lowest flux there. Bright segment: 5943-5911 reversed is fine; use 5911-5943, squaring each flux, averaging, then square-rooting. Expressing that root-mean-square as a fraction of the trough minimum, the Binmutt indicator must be 1.00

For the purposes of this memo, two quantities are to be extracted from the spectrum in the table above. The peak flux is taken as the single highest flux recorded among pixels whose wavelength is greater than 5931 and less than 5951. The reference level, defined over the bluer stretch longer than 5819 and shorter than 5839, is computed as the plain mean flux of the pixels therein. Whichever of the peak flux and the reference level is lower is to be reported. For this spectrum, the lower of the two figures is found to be 4.11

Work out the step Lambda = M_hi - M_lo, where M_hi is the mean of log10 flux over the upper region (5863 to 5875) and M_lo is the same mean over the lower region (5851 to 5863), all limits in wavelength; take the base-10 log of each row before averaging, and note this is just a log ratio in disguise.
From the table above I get 0.020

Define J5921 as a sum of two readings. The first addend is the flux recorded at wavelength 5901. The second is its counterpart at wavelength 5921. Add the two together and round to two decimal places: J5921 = 8.09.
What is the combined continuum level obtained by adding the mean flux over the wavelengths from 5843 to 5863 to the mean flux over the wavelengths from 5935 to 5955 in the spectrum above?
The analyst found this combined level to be 7.97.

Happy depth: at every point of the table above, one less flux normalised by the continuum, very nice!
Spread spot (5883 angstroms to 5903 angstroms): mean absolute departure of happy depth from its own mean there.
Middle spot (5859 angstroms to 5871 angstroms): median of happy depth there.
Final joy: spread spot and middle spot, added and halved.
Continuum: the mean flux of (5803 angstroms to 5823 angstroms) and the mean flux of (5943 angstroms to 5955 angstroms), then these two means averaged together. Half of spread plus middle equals 0.06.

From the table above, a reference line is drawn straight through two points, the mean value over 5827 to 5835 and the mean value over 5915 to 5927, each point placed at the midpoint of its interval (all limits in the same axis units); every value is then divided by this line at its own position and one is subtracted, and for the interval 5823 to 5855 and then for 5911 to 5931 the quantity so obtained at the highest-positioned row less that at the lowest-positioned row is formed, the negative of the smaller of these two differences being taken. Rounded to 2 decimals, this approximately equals 0.02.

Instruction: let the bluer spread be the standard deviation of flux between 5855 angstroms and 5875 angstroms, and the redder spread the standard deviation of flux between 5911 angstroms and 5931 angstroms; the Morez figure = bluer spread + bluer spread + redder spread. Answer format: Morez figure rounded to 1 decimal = 0.3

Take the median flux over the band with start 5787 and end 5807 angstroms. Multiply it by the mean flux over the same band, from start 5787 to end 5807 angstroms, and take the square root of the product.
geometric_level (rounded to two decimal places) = 3.99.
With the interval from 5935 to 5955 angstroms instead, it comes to 4.13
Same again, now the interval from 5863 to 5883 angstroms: 4.11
